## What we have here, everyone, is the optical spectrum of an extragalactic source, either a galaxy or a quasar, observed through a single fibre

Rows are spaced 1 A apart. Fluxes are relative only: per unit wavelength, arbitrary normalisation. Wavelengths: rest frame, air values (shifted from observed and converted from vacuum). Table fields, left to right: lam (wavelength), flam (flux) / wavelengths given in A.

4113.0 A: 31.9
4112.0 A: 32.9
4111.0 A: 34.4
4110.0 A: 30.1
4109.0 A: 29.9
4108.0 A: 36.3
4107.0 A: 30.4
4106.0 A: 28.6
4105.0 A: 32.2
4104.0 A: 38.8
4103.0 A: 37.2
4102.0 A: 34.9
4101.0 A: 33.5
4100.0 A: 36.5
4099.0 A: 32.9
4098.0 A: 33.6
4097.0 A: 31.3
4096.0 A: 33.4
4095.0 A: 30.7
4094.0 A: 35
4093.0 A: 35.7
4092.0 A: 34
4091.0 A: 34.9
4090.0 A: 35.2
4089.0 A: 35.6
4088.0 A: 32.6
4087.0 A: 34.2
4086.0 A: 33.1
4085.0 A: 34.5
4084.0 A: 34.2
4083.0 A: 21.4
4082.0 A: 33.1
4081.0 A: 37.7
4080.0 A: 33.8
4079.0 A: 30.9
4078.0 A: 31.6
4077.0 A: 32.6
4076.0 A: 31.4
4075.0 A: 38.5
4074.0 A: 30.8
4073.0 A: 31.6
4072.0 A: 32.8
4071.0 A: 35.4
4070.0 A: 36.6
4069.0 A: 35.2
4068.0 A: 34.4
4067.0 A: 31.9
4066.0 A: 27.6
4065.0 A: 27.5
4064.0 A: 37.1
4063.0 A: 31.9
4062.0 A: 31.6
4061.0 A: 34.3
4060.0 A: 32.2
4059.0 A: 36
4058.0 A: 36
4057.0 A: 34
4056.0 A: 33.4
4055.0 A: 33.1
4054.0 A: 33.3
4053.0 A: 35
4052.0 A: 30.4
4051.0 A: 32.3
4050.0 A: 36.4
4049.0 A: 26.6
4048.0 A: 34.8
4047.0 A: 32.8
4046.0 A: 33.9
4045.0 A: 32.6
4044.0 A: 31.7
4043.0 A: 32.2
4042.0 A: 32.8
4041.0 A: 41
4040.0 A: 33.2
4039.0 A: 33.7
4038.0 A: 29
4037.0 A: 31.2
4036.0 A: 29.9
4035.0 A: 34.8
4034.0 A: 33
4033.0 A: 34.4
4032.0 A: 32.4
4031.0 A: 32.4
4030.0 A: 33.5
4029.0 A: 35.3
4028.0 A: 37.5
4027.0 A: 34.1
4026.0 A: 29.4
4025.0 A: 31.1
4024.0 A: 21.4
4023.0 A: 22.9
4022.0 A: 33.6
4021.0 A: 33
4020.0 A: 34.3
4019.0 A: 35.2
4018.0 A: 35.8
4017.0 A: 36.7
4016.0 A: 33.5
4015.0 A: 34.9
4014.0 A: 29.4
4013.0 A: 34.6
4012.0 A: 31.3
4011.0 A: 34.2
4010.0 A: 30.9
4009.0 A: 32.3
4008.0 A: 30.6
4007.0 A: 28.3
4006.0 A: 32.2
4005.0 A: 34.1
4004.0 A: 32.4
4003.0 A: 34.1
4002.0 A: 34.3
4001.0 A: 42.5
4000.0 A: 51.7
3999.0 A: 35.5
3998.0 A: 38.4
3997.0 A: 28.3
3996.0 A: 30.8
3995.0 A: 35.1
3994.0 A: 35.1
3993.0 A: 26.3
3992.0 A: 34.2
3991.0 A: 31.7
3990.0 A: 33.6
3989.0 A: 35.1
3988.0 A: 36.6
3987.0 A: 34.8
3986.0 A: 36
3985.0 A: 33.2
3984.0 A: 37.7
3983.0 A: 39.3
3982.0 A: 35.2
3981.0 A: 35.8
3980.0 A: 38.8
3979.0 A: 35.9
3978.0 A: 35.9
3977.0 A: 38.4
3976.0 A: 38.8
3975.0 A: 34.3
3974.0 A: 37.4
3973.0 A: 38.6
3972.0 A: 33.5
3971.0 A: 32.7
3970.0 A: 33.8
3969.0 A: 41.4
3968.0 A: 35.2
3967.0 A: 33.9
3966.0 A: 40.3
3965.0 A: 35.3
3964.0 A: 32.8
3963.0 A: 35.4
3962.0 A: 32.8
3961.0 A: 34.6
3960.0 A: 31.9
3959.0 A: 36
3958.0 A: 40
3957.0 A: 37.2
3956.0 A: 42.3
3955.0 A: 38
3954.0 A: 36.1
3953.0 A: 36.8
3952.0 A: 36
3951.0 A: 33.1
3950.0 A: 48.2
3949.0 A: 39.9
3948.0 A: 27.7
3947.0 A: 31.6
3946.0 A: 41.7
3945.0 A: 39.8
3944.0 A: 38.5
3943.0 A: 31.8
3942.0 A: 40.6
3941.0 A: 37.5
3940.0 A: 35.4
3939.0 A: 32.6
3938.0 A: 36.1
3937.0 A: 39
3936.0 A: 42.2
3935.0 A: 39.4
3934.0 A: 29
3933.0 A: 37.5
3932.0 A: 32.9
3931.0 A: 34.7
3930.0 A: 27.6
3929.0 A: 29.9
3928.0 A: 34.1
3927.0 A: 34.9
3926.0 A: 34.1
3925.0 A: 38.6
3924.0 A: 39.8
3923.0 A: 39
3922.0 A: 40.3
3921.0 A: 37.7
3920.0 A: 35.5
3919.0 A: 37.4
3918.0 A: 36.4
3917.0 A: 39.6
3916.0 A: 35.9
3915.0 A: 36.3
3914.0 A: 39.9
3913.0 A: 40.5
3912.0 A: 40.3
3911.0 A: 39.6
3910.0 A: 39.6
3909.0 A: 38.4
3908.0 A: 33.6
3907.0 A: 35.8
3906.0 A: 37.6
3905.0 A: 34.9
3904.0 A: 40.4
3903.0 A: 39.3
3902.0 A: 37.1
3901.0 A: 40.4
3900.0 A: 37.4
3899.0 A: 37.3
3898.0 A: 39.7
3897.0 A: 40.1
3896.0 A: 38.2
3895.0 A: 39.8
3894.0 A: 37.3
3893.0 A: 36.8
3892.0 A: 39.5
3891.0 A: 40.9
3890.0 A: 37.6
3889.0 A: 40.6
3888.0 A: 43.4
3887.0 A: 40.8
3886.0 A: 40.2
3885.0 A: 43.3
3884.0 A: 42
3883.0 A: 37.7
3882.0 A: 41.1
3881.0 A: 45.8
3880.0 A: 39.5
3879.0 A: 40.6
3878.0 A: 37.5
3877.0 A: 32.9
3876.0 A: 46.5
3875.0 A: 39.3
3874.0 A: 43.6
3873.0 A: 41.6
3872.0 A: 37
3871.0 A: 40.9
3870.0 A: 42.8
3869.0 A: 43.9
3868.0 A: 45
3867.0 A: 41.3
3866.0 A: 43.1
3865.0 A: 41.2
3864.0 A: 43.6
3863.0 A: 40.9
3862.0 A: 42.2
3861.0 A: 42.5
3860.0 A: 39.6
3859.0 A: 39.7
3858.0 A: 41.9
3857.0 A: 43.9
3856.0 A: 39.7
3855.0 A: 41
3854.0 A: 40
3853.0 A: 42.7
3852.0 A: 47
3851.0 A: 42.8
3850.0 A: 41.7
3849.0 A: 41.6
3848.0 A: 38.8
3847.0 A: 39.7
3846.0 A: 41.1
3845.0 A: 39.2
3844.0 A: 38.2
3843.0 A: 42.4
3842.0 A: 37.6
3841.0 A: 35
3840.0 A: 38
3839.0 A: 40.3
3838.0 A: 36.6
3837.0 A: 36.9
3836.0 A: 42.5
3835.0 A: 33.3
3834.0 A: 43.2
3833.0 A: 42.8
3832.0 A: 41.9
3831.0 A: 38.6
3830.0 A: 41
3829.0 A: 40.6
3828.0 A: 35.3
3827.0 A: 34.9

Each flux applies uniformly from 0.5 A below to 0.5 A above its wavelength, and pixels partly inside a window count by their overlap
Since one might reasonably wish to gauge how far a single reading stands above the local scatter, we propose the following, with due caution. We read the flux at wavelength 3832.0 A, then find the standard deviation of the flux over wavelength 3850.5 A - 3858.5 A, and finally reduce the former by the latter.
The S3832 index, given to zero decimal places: 40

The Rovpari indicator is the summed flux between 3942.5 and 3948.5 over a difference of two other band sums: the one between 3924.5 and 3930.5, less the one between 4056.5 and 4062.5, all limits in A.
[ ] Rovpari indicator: -43.1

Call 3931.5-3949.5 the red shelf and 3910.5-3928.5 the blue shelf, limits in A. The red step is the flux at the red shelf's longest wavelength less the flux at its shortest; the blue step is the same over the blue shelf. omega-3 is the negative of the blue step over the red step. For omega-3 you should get 0.8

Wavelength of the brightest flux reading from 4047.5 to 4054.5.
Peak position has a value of 4050.0 A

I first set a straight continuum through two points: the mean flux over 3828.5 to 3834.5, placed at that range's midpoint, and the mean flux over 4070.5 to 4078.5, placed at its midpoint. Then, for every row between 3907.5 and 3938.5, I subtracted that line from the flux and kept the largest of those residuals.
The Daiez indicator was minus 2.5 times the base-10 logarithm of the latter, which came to -1.61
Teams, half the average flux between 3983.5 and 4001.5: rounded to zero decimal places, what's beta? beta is 18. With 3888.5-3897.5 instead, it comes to 19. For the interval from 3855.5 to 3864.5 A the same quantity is 21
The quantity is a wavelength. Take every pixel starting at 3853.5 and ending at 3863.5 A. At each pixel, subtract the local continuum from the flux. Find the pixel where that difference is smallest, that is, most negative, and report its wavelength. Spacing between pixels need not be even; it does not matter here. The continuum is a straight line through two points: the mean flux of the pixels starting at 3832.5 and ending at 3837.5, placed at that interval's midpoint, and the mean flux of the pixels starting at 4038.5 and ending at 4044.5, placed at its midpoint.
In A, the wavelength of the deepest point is 3856.0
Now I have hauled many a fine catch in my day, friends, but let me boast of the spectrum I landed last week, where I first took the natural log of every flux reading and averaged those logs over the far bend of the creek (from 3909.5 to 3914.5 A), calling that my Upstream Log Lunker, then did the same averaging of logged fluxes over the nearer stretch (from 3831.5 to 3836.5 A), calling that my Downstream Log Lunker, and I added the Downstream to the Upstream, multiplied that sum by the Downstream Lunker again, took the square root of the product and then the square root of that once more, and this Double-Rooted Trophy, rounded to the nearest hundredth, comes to 2.29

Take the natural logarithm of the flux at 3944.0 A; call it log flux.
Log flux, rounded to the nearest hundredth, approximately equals 3.65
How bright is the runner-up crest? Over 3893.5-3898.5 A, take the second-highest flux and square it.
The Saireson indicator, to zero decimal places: 1584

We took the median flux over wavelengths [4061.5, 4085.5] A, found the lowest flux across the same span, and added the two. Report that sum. 54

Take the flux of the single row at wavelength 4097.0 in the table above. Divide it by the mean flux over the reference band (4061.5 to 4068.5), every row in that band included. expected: 0.99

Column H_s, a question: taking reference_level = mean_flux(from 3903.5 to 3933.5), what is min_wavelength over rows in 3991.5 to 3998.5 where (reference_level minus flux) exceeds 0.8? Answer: 3992.0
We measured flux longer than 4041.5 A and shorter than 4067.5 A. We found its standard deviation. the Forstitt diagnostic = 2.6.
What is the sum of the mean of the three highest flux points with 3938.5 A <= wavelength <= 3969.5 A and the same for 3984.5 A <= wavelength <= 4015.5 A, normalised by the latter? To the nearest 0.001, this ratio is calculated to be 1.997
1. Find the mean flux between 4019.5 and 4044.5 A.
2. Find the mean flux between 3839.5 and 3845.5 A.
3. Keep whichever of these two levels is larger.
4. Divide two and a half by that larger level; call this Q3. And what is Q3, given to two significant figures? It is 0.065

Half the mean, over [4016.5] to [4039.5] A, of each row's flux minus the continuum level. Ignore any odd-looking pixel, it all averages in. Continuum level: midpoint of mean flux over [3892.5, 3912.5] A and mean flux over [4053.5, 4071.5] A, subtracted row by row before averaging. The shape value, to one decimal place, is -1.7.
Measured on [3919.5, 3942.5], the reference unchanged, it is 0.1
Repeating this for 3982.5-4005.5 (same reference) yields -0.3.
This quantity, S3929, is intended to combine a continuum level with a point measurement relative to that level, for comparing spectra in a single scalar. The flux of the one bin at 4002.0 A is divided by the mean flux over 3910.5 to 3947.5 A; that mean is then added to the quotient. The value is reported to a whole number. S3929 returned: 38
